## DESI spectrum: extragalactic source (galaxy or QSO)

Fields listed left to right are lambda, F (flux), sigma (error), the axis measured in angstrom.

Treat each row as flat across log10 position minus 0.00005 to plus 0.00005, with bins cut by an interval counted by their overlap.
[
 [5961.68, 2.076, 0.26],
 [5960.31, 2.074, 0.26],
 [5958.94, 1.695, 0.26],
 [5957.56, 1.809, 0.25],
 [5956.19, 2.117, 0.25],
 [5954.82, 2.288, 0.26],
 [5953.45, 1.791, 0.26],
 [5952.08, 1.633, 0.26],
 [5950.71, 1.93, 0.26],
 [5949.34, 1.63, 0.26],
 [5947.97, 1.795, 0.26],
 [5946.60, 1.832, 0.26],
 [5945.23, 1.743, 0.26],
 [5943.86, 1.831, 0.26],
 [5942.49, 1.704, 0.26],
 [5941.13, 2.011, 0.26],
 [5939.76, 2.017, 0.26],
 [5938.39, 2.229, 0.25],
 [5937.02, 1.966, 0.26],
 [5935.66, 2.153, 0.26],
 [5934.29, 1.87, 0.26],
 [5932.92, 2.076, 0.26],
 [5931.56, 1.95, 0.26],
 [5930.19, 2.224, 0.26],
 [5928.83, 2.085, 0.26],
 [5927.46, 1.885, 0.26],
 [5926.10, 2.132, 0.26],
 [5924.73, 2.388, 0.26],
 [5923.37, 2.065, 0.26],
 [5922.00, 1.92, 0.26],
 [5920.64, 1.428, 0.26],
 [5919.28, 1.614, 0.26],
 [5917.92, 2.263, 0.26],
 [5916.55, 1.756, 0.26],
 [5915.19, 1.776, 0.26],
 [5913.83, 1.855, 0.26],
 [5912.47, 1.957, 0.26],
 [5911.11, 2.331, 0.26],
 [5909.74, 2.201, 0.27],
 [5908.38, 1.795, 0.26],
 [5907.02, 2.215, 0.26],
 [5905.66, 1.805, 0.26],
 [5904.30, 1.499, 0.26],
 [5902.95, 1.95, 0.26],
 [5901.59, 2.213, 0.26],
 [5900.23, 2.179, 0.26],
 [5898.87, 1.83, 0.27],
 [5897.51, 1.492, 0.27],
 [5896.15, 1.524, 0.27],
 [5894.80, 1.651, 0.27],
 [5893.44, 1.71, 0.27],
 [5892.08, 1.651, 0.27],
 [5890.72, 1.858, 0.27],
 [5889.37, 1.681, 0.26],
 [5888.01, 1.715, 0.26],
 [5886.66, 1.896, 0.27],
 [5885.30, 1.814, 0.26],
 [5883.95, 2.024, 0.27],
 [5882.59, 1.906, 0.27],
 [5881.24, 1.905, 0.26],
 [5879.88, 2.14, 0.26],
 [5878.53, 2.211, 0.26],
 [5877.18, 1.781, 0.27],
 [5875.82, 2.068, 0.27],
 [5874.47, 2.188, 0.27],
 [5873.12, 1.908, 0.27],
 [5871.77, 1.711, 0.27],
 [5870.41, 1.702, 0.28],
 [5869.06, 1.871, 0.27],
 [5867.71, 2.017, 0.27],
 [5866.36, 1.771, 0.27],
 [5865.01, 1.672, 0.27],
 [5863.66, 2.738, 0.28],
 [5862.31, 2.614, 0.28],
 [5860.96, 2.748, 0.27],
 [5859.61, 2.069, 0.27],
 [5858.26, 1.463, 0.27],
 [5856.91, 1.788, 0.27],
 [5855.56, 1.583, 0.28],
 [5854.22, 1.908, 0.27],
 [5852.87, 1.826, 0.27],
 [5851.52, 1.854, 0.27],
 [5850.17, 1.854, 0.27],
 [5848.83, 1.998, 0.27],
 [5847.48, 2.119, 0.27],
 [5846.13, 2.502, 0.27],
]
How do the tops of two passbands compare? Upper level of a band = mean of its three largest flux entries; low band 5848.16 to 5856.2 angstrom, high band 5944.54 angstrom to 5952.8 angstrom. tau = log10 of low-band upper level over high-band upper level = 0.016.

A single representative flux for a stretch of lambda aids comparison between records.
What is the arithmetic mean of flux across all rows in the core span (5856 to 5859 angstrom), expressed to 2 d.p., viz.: 1.63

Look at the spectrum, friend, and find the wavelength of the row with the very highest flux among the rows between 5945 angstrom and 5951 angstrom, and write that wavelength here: 5950.71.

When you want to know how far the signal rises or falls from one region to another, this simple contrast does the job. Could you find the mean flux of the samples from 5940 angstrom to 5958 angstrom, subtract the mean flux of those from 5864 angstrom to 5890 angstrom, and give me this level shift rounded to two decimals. -0.04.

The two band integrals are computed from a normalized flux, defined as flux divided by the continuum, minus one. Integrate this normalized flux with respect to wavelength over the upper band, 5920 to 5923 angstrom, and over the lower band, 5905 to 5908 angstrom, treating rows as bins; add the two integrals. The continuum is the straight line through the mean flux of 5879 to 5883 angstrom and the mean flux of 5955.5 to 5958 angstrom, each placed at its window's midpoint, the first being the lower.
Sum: -0.4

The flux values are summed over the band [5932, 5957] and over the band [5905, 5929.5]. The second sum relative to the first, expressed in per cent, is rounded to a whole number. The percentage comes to 102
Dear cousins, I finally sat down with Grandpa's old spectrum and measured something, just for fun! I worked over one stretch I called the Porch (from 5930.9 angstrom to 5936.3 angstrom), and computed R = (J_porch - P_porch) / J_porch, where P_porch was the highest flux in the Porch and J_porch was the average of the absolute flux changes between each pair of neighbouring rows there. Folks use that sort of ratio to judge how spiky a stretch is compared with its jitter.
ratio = -9.5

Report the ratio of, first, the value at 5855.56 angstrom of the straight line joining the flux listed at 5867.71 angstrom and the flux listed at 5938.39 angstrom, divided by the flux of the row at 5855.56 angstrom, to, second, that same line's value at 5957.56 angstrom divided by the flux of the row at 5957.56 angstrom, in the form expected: 1.0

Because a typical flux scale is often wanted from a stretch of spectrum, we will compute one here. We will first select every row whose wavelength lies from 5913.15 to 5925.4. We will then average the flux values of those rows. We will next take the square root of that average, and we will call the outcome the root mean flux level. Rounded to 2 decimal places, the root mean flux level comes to 1.38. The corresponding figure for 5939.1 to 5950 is 1.35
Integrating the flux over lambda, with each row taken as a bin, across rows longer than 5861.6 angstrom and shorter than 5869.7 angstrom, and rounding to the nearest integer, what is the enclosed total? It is 17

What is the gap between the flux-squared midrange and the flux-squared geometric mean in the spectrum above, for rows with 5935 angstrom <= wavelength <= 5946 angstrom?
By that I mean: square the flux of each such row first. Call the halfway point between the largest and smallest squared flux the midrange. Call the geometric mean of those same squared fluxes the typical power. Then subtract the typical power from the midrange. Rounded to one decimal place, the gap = 0.1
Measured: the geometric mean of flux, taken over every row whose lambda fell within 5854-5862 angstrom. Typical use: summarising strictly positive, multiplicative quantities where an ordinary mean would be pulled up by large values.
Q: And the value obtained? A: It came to 1.89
